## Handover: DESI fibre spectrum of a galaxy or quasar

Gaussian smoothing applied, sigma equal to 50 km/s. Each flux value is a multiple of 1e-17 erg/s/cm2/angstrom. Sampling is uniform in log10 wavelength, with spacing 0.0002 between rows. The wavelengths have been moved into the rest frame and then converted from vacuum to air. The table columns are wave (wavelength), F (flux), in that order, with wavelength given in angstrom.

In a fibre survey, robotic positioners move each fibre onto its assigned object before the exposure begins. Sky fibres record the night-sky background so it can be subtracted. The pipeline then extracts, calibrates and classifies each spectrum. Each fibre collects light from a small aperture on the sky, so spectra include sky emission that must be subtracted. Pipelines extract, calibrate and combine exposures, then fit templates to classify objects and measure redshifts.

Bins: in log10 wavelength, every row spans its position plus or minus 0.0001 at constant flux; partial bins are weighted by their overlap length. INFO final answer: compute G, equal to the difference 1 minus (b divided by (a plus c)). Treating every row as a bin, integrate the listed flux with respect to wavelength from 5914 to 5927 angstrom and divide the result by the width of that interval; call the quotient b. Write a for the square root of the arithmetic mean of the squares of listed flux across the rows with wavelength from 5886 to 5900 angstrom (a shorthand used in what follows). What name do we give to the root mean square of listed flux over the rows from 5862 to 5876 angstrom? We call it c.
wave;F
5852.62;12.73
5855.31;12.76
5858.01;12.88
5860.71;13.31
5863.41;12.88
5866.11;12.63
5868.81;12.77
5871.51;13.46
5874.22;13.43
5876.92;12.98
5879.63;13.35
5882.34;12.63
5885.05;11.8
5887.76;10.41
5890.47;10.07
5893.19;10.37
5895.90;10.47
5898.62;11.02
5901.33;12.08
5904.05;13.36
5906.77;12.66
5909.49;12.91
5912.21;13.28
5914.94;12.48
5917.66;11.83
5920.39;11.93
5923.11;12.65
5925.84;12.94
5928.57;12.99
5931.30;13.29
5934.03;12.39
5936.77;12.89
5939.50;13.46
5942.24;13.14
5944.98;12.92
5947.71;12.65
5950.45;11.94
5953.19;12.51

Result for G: 0.47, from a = 10.5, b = 12.4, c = 13.0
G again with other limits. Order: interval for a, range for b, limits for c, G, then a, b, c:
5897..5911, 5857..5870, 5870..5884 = 0.50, 12.4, 12.9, 13.2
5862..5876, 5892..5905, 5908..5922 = 0.55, 13.0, 11.4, 12.5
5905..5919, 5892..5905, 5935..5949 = 0.55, 12.6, 11.4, 13.0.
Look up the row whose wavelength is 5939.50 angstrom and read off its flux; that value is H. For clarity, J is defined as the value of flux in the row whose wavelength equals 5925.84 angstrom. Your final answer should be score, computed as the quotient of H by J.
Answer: 1.04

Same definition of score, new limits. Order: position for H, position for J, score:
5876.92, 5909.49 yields 1.01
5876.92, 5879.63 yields 0.97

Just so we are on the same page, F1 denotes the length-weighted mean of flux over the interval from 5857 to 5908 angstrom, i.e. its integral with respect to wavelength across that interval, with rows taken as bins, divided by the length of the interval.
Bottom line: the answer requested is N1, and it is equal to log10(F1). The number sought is 1.09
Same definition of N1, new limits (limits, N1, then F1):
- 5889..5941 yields 1.09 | 12.3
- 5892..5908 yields 1.07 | 11.7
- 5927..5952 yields 1.11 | 12.9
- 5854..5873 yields 1.11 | 13.0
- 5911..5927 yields 1.10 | 12.5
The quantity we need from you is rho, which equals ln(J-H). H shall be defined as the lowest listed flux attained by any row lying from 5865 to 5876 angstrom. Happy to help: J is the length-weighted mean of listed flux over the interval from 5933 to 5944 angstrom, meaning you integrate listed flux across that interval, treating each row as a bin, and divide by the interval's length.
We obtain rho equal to -1.1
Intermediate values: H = 12.63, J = 13.0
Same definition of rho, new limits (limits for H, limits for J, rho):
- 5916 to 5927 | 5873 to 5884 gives 0.2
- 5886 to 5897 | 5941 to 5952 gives 1.0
